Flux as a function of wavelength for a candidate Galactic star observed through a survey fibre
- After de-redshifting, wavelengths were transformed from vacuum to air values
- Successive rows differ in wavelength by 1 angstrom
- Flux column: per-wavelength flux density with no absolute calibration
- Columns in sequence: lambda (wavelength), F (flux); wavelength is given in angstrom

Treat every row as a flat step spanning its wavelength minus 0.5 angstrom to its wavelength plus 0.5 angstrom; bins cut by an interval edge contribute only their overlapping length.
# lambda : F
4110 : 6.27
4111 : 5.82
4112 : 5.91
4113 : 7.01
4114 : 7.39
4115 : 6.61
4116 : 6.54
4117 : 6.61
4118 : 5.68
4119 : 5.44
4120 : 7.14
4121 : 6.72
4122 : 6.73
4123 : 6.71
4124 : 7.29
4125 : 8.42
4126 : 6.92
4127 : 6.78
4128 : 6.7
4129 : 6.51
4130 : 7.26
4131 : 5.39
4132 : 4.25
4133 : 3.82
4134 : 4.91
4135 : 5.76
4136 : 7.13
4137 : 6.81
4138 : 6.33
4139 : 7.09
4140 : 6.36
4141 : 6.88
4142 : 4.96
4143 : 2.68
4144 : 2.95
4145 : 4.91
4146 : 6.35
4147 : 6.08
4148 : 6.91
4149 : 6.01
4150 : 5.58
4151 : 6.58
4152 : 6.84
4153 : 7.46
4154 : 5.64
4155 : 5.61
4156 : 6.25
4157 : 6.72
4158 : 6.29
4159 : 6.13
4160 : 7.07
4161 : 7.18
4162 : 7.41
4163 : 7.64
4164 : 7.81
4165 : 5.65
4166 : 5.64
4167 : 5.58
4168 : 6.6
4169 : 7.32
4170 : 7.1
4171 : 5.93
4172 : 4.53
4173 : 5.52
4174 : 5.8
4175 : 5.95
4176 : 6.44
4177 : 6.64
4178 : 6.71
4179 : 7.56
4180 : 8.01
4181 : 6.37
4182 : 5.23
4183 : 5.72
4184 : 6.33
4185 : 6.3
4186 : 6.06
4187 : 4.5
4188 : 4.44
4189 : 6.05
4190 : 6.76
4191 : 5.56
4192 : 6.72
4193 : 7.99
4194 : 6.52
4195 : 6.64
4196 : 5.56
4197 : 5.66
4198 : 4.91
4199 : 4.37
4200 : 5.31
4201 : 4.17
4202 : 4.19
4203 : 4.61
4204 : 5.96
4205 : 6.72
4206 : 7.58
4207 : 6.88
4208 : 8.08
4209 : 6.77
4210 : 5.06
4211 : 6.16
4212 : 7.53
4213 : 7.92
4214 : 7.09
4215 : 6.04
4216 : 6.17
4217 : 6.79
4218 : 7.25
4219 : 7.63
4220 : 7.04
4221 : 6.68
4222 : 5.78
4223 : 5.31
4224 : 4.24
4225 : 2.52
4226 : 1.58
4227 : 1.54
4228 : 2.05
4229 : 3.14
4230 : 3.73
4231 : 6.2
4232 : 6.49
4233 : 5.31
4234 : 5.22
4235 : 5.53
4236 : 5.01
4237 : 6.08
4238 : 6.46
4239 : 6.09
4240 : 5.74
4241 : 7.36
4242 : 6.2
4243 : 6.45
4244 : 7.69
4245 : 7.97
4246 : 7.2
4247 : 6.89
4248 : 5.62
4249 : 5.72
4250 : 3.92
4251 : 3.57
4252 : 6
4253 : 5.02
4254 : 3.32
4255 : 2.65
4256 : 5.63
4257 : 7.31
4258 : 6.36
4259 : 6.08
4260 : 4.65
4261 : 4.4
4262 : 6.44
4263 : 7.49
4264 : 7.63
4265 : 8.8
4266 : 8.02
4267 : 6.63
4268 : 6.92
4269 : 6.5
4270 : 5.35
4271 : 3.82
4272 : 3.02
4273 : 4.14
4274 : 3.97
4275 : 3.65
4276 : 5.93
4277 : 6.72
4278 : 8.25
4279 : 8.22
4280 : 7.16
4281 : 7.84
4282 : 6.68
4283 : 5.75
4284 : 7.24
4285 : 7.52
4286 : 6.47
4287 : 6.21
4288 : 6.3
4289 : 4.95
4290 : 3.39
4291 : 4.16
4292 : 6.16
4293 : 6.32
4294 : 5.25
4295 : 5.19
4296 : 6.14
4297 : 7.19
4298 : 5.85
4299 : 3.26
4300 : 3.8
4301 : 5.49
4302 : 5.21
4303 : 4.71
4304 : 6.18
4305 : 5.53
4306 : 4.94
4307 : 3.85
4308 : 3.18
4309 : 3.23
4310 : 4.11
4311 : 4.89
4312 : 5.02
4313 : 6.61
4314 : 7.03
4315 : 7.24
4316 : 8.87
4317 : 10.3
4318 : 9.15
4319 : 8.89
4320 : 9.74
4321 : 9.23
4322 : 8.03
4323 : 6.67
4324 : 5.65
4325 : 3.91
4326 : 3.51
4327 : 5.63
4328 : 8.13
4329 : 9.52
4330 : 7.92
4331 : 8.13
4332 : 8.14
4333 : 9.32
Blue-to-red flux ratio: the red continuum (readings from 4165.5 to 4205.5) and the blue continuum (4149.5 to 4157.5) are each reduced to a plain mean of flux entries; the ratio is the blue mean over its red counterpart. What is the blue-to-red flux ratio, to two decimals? 1.06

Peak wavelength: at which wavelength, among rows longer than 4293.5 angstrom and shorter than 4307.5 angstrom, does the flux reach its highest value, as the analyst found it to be 4297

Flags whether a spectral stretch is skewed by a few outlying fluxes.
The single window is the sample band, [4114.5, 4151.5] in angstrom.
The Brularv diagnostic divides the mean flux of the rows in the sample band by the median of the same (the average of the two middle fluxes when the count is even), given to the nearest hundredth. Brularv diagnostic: 0.93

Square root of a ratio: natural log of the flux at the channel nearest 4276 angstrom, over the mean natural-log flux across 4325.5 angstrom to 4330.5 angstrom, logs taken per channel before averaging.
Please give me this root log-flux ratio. 0.97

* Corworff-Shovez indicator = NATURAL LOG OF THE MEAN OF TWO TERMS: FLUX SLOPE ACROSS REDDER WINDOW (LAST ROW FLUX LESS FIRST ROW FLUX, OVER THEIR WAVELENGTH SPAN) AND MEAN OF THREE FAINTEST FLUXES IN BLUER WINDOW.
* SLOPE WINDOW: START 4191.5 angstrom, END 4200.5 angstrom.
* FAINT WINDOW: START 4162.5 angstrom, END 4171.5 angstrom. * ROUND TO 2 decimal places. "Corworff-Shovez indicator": 1.00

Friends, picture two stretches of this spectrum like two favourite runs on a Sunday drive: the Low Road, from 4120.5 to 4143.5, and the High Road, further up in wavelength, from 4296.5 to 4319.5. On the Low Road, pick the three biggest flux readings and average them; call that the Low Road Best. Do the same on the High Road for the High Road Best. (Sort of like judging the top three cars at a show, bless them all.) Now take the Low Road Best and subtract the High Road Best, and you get -1.8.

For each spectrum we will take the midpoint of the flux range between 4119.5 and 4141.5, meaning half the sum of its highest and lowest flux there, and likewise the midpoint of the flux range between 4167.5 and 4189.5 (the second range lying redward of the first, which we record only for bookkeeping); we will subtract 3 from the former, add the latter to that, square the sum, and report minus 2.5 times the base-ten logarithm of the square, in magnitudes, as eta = -4.85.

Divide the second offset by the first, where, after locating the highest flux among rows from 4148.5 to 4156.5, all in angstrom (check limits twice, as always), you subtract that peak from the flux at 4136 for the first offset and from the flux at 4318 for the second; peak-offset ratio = -5.1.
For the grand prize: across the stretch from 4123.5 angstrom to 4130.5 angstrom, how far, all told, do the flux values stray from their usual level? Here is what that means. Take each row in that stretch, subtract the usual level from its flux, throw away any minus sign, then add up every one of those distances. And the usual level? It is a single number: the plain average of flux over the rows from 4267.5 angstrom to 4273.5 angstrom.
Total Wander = 15.2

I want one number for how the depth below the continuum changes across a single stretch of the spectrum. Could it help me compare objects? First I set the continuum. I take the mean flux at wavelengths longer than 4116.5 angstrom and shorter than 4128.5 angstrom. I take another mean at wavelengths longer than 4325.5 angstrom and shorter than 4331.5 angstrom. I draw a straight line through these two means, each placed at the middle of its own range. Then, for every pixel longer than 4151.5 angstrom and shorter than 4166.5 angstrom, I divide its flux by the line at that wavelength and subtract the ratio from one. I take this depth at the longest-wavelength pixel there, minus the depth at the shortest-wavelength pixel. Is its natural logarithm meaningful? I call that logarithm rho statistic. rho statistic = -1.72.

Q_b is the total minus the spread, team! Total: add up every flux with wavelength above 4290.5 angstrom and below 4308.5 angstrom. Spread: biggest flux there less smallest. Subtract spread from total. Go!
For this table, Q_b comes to 88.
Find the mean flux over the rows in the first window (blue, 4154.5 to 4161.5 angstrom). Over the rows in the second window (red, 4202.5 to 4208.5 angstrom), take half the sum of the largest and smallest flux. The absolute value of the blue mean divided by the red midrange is 1.02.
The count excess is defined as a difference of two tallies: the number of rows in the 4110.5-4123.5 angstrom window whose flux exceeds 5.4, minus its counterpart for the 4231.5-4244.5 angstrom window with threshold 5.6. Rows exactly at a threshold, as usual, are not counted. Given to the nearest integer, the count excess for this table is 4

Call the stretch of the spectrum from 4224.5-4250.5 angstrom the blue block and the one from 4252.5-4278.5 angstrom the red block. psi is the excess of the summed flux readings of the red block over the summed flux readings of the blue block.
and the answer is 11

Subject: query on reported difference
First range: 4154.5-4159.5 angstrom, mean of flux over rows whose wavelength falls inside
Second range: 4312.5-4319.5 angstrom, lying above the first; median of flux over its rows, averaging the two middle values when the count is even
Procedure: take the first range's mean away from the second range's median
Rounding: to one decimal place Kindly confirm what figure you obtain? 2.7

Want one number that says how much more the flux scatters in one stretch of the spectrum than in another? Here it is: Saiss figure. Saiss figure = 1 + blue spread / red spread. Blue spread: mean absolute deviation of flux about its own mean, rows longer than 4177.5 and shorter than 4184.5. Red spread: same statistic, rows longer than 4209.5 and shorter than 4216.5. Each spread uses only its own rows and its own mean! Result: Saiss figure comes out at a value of 1.91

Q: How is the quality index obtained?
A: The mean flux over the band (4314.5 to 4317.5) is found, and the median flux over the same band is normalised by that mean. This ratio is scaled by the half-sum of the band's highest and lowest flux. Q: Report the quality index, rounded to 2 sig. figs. 8.8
